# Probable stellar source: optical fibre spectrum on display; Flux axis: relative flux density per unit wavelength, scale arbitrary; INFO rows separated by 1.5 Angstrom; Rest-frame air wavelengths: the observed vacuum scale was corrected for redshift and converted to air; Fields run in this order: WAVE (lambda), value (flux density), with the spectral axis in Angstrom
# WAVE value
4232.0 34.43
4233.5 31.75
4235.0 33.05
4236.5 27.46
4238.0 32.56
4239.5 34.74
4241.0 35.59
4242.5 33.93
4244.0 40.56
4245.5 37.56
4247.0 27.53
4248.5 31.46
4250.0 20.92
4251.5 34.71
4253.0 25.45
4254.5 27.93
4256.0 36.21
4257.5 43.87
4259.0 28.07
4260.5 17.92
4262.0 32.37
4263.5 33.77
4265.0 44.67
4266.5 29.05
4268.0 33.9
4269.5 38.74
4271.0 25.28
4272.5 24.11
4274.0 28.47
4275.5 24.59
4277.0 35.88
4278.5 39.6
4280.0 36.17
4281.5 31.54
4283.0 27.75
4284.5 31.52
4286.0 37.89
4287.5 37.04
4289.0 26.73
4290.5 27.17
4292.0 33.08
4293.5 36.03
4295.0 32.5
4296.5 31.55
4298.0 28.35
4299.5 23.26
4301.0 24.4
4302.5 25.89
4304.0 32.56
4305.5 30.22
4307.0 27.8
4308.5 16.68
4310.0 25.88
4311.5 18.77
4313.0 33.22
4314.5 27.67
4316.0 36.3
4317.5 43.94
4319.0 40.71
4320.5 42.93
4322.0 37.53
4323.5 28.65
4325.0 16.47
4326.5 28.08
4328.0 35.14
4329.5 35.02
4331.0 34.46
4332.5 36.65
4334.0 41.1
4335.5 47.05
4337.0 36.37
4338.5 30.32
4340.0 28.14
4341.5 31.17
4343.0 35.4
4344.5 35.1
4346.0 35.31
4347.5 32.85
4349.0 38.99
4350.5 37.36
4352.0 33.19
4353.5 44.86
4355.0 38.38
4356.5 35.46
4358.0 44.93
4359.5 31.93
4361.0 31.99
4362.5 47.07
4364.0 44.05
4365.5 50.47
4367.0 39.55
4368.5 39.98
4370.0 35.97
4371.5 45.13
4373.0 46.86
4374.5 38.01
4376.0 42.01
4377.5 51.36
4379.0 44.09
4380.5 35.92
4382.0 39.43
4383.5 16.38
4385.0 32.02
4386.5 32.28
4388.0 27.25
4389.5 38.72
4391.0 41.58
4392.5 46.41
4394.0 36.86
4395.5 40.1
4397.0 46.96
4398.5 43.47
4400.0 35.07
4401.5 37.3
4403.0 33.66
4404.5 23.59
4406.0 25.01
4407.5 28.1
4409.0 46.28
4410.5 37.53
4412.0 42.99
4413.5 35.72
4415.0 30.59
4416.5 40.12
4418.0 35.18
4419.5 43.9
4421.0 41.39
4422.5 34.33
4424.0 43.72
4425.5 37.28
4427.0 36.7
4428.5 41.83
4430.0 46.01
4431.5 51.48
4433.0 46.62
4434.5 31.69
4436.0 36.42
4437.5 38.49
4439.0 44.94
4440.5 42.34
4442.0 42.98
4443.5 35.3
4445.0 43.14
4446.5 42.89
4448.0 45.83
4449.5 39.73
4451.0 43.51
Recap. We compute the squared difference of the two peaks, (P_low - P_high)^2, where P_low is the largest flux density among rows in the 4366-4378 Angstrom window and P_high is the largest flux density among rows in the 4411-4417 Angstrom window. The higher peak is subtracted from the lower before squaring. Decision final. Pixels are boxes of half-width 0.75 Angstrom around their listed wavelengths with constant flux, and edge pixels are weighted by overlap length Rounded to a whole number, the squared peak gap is 70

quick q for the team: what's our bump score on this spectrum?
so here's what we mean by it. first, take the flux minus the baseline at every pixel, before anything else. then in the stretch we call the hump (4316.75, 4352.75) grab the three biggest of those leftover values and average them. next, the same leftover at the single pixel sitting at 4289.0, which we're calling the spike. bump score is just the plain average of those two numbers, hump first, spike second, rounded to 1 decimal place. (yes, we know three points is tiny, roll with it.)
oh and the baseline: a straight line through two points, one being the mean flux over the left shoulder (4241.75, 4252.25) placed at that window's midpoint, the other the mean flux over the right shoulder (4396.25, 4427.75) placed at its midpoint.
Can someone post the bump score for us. 1.6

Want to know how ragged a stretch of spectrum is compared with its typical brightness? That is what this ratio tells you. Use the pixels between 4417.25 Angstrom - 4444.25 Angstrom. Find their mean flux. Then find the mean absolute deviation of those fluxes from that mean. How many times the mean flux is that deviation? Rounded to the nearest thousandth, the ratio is 0.108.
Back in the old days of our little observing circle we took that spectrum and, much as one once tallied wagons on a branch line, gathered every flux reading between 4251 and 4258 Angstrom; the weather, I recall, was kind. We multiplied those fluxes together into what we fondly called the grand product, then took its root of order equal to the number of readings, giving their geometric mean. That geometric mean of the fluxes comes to 33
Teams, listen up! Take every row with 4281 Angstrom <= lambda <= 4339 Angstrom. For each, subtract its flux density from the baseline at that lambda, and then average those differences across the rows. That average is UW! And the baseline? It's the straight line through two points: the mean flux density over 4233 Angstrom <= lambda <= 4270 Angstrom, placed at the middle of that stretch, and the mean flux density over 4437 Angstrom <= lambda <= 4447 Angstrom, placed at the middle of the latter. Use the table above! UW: 3.5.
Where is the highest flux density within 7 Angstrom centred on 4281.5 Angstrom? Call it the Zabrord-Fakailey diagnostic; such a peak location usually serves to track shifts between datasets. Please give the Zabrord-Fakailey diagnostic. 4278.5 Angstrom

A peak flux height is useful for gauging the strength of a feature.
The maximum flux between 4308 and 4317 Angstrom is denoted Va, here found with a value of 36.3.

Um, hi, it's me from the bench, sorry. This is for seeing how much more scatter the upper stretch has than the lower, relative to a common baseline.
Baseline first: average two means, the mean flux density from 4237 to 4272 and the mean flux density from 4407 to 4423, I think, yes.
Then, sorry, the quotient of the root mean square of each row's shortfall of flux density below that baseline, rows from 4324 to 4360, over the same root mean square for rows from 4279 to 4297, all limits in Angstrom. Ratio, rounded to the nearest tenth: 1.3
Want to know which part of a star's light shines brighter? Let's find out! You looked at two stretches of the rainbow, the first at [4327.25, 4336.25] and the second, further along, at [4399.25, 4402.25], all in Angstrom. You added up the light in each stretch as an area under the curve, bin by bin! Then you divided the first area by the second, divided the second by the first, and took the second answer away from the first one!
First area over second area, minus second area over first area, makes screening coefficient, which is 2.9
